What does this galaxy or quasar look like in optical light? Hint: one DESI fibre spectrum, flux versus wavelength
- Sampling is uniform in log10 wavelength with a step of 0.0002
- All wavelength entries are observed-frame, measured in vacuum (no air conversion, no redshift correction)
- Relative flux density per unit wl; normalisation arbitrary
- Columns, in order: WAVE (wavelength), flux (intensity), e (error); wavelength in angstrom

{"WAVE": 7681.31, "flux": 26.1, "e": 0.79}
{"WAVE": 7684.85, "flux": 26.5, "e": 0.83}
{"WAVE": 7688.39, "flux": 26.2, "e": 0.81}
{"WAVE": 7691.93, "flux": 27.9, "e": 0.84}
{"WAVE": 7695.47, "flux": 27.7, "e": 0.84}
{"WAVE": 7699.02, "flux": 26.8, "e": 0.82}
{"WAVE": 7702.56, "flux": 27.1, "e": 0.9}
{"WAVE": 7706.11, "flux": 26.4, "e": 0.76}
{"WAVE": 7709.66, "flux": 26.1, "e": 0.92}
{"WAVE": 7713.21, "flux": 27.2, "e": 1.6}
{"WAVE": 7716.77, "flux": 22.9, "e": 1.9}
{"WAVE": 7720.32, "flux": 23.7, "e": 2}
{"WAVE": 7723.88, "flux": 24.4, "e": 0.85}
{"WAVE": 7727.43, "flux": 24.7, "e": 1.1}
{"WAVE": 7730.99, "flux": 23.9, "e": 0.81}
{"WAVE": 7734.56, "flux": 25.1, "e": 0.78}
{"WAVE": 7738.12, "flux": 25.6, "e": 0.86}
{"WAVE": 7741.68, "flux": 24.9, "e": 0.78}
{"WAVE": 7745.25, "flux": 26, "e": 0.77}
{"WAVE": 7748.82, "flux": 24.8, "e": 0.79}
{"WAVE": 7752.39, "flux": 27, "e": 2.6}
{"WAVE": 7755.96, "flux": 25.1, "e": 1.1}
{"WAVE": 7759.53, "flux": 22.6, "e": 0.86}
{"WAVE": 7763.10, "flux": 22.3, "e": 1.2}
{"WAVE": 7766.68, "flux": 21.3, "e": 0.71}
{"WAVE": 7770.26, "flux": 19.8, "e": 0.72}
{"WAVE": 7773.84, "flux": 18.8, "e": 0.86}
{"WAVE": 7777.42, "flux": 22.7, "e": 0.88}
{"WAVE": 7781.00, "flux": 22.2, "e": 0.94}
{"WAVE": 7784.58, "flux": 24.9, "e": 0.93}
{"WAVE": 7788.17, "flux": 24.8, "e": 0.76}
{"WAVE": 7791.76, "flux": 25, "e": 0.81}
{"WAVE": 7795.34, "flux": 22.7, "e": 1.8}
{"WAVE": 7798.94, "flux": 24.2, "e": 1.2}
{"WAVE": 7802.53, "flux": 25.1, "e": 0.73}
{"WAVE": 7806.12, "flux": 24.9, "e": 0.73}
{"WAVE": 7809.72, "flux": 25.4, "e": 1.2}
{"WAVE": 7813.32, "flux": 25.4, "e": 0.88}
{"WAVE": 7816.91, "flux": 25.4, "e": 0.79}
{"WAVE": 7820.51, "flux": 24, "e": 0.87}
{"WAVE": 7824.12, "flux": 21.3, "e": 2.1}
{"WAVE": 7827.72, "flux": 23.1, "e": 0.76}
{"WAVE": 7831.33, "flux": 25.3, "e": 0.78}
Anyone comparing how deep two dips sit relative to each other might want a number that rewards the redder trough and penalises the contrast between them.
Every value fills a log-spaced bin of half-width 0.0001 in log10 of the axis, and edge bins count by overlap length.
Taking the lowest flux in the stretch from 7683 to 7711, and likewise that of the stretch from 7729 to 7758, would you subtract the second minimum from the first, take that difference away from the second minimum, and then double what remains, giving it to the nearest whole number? 43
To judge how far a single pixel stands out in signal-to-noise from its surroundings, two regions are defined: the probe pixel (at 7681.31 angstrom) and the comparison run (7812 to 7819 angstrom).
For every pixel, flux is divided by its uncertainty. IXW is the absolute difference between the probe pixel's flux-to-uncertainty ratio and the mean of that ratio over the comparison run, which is 2.5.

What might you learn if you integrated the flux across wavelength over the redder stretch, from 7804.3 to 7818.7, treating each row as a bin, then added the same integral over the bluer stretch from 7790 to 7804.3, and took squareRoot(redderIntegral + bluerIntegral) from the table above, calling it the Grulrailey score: 26.7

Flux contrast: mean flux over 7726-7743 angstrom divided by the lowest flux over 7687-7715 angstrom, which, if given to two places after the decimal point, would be 0.95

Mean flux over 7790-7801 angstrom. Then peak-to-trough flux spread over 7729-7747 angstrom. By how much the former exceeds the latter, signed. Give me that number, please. 21.9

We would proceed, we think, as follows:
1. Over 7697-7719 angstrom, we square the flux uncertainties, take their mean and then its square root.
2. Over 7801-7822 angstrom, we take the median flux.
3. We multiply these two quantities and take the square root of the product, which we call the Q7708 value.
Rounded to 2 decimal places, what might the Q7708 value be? 5.57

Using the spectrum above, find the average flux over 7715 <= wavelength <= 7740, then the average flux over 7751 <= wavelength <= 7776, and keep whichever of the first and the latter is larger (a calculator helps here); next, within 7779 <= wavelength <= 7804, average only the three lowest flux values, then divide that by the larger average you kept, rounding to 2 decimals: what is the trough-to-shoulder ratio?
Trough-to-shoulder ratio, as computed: 0.95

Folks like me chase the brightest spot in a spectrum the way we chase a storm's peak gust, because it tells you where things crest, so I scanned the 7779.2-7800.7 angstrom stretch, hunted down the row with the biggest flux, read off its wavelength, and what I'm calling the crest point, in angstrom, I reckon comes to 7791.76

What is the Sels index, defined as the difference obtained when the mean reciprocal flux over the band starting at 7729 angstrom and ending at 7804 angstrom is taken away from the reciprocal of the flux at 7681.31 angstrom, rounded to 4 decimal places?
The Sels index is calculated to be -0.0041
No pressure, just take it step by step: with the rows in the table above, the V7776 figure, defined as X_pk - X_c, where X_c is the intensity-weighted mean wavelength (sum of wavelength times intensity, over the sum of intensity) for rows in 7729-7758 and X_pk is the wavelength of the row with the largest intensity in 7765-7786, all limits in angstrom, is 41.0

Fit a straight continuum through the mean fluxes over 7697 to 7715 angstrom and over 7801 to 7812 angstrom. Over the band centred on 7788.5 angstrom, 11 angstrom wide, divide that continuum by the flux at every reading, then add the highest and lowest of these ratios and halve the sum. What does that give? 1.02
